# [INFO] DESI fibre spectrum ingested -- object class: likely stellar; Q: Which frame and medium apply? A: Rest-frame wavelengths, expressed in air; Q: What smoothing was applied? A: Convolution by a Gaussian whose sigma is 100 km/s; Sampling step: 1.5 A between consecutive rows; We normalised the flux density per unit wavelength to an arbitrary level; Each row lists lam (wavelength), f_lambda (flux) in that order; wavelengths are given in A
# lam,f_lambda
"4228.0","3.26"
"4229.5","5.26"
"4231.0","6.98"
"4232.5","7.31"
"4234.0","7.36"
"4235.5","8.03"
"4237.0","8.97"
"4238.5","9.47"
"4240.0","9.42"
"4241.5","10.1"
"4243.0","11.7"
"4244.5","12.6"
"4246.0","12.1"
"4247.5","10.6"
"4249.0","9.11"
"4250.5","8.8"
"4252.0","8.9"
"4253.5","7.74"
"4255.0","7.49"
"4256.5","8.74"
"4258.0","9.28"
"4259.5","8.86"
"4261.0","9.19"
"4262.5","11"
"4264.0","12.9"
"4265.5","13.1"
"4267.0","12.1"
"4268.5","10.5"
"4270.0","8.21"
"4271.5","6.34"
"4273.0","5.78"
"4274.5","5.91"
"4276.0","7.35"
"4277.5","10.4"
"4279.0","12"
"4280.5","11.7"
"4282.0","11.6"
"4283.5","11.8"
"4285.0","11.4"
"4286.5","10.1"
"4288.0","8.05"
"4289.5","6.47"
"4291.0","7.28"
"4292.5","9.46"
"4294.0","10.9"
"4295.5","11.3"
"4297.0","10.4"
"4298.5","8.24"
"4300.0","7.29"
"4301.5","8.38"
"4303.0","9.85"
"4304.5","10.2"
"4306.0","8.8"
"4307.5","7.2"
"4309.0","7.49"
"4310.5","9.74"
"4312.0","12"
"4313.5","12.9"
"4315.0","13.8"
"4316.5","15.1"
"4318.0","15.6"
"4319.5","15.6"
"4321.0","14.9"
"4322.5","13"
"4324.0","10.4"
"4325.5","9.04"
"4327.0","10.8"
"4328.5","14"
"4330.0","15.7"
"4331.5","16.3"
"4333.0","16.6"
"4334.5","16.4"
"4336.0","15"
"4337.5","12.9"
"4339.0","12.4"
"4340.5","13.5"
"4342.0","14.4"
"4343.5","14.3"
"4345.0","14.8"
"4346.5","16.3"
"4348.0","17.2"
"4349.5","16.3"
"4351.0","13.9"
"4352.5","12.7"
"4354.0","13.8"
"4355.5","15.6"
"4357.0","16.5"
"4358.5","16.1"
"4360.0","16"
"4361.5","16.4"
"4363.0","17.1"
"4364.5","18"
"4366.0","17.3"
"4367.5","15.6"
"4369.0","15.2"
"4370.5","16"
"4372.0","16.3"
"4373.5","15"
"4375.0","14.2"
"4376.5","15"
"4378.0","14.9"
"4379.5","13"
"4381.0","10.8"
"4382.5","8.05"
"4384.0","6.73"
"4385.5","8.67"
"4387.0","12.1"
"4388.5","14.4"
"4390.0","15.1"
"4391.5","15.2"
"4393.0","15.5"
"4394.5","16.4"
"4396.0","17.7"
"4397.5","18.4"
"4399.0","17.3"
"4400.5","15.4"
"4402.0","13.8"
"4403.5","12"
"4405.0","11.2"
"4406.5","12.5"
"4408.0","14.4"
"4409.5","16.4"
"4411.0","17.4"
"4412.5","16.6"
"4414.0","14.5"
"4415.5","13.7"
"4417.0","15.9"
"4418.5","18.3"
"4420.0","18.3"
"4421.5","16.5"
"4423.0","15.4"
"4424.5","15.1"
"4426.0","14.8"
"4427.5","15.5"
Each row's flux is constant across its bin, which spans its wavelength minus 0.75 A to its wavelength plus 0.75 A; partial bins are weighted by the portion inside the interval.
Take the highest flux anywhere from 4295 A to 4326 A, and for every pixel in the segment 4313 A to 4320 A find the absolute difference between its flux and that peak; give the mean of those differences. 1.0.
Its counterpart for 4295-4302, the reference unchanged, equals 6.5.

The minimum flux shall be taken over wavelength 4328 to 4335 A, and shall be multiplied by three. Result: 42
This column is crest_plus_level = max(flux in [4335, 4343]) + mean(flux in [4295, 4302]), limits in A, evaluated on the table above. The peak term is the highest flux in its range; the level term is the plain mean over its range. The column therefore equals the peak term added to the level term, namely 24.1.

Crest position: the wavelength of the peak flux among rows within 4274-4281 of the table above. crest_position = 4279.0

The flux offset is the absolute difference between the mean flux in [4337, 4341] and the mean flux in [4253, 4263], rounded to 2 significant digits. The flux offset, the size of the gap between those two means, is 4.0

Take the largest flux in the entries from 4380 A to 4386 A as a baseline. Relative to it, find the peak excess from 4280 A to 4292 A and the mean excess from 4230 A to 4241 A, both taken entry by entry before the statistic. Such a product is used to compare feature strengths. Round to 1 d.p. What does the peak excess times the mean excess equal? -2.6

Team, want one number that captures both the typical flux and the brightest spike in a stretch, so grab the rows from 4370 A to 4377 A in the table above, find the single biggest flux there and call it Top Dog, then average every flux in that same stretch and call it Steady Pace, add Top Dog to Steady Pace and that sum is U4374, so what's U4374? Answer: 32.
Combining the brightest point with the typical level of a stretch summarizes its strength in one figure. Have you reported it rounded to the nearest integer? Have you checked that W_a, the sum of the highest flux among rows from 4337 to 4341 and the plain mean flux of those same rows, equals 26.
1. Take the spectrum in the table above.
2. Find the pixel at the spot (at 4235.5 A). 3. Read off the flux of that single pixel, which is 8.03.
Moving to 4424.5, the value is 15.1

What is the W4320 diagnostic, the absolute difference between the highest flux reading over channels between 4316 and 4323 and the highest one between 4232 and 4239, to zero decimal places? 6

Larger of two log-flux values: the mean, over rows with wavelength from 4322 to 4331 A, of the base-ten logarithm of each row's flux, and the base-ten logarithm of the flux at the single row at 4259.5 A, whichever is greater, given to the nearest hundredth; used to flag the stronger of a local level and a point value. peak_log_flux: 1.08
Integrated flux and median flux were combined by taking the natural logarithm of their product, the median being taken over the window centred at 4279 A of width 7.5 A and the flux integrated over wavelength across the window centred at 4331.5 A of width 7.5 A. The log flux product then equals 7.23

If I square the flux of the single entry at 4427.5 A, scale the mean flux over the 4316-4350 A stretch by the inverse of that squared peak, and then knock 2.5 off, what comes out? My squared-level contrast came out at -2.44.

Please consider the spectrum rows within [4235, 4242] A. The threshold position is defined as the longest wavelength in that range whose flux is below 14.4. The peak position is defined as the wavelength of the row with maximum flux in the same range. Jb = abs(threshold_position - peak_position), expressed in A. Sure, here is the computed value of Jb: 0.0 A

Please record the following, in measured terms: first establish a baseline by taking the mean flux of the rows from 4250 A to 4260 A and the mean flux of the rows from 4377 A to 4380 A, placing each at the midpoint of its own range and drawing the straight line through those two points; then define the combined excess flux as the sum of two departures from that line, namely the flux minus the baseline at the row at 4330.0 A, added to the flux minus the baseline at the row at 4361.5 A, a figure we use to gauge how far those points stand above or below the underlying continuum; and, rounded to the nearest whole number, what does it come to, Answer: 7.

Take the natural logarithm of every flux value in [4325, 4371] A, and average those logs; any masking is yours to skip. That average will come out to 2.70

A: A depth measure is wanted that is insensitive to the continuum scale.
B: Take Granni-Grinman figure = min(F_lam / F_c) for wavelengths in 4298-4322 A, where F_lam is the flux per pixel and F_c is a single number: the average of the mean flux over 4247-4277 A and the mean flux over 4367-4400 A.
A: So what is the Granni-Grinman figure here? 0.62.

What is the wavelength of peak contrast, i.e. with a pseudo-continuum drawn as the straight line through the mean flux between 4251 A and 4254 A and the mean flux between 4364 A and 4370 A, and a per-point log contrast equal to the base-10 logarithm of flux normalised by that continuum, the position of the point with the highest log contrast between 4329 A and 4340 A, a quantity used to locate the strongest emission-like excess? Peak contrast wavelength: 4333.0 A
